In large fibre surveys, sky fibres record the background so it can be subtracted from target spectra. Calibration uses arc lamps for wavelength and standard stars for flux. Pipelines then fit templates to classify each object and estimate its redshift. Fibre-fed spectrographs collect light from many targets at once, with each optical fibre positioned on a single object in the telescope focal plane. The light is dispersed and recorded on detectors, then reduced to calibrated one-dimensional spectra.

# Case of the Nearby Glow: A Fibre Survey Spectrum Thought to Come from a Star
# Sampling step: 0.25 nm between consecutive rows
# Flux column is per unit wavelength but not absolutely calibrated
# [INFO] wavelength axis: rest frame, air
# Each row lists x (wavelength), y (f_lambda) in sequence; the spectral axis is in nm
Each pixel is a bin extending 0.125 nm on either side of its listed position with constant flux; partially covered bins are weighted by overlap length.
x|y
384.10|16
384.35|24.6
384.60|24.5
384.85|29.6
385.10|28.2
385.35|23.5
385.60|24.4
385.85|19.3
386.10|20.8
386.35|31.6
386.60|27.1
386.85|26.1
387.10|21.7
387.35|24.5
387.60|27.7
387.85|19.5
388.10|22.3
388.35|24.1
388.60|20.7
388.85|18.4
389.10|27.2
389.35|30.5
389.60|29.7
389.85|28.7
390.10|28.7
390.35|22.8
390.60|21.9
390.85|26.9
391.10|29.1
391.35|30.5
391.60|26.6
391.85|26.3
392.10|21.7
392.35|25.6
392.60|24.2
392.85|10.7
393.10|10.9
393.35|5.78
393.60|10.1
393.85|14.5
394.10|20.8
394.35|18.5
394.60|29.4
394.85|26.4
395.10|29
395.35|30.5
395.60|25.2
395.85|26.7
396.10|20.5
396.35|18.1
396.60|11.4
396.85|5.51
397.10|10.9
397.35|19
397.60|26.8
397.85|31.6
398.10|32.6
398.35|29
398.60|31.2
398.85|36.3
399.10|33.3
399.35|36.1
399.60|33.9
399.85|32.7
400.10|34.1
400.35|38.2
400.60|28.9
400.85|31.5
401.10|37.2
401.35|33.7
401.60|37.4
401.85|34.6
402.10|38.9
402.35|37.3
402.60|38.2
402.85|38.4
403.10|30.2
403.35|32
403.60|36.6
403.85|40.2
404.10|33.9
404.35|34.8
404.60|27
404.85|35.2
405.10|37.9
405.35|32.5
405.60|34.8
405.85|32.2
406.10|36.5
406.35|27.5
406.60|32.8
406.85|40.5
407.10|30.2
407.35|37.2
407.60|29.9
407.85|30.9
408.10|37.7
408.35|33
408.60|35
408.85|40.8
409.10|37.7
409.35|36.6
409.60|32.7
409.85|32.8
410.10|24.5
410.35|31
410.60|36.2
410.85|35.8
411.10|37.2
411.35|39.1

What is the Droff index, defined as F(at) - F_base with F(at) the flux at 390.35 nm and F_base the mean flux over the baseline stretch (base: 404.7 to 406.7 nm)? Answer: -11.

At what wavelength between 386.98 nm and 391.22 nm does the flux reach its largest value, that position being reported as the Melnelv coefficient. 389.35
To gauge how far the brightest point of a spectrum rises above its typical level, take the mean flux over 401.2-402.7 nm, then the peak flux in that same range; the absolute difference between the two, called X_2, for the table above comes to 2.2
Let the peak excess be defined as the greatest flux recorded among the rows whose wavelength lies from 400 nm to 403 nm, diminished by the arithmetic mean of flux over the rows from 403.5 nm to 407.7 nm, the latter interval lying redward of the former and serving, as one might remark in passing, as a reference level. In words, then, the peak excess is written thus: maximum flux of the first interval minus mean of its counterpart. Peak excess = 5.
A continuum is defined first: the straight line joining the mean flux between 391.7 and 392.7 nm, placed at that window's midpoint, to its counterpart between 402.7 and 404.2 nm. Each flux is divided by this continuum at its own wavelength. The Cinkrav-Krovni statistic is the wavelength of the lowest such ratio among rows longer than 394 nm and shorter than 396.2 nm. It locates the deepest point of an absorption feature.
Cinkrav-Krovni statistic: 394.35 nm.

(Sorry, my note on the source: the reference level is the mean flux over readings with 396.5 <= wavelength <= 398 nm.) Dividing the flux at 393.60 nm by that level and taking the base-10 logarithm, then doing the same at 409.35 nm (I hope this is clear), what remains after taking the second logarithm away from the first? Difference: -0.56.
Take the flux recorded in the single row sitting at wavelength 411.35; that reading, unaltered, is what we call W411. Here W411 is 39.1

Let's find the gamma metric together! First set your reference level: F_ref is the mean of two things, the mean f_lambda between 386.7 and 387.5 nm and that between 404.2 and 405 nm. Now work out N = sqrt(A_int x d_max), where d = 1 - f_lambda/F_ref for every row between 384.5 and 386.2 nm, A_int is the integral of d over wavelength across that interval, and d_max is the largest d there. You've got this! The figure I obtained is 0.28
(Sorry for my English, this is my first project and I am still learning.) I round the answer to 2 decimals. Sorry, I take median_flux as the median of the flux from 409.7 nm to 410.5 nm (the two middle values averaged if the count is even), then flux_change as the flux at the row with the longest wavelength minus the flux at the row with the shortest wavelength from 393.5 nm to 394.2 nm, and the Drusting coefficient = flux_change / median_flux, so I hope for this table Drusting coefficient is 0.35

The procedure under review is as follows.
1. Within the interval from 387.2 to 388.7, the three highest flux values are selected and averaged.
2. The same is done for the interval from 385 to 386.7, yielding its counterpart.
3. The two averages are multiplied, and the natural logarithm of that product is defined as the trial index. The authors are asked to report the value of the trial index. 6.60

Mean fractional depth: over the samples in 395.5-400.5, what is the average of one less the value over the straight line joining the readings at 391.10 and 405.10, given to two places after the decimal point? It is 0.21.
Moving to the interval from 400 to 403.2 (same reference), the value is 0.01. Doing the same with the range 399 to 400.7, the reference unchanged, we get 0.02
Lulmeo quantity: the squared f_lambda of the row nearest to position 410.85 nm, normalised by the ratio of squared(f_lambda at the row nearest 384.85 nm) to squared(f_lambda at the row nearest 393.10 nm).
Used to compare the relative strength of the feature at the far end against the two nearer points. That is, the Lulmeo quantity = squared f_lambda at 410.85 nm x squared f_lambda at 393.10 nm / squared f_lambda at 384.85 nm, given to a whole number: 174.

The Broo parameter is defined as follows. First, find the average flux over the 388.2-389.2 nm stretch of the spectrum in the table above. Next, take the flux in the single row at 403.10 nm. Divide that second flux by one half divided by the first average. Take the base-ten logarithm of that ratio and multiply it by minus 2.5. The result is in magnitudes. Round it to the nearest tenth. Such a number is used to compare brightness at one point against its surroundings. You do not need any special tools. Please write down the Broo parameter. -7.8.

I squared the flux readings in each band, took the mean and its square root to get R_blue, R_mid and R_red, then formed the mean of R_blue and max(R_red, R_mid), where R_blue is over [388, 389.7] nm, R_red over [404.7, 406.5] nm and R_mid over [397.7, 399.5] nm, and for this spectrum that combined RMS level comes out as 29.5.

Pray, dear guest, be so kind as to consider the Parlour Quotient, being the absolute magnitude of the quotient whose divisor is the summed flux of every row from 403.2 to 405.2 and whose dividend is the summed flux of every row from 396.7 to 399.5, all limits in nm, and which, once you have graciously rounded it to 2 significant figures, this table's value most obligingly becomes 1.1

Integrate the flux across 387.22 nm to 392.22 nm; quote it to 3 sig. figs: 127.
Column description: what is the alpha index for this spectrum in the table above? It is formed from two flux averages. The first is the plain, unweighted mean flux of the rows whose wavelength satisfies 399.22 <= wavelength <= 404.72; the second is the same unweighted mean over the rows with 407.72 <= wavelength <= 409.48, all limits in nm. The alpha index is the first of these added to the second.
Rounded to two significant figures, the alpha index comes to 71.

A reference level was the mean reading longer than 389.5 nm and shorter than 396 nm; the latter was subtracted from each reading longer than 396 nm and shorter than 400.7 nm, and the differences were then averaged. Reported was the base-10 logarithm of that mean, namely 0.6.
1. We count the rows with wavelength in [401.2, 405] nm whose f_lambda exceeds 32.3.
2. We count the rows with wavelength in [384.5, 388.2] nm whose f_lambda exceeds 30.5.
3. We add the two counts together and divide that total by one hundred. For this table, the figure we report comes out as 0.13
